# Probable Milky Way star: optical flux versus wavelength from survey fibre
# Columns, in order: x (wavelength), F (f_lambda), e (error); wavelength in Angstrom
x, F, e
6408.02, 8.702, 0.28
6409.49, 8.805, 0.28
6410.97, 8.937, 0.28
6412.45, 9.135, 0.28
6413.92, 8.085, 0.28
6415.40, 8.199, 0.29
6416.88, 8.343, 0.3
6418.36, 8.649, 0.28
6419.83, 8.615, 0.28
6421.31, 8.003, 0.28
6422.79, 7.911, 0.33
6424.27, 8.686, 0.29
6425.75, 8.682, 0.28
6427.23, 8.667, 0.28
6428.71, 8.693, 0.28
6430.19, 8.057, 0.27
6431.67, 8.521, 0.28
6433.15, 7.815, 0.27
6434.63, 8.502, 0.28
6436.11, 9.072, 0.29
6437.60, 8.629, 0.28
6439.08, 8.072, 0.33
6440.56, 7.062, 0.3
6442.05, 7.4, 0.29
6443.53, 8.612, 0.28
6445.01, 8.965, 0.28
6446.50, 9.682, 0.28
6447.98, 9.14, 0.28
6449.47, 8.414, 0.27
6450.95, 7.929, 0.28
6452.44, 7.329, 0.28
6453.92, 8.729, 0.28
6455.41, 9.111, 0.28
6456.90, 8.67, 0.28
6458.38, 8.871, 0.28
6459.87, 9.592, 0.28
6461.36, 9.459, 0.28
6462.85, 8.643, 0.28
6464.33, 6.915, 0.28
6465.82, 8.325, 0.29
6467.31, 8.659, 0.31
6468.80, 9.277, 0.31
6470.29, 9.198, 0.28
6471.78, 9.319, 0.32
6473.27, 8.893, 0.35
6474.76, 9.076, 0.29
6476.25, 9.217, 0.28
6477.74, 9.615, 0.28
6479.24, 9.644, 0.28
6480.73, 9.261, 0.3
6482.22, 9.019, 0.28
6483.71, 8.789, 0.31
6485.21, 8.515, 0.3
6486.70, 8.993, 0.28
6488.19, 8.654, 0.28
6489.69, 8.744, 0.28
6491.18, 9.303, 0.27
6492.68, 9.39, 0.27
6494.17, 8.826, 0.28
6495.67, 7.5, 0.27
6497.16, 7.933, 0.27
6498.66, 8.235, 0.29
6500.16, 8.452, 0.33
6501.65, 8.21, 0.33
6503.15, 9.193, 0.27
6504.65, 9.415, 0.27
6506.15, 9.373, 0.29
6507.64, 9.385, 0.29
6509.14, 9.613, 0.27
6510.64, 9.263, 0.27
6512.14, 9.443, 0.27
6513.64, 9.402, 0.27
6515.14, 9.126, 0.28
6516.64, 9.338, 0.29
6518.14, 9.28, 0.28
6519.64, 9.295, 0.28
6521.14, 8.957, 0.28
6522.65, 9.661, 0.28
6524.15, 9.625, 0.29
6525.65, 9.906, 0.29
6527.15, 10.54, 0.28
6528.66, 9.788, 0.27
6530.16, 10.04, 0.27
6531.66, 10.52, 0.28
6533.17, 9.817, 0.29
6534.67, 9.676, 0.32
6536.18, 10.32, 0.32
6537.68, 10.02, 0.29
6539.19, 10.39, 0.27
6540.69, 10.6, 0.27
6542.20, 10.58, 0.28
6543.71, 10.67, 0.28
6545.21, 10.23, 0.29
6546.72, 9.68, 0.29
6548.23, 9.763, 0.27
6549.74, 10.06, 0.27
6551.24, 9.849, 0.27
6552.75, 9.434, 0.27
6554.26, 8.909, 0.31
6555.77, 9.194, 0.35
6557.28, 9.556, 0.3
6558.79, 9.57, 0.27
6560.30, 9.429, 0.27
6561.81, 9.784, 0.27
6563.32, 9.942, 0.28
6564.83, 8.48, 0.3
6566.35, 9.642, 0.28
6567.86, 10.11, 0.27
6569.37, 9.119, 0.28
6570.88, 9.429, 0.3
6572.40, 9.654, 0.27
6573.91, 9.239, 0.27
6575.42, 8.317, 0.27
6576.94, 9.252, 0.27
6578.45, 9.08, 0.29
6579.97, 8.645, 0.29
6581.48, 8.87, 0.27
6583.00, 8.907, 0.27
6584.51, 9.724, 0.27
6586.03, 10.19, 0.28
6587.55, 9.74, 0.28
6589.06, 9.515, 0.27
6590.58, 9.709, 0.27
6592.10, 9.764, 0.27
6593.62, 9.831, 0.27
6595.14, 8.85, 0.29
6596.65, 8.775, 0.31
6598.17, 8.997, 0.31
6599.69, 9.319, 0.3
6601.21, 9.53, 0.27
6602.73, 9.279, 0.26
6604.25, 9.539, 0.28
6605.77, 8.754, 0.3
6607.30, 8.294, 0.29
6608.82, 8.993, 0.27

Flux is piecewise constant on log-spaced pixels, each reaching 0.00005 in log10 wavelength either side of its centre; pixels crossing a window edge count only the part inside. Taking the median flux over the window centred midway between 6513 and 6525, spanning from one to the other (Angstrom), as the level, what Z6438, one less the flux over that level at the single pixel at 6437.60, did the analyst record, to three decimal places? 0.074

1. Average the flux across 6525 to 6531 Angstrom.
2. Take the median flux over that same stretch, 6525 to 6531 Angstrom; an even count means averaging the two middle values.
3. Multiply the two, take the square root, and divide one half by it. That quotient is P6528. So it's 0.050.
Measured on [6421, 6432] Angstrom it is 0.059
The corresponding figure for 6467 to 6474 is 0.055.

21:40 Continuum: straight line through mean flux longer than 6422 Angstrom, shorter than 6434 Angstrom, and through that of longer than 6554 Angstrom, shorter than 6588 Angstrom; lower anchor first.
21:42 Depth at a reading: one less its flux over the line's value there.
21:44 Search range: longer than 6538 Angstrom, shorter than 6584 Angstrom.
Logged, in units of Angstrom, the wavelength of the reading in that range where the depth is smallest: 6543.71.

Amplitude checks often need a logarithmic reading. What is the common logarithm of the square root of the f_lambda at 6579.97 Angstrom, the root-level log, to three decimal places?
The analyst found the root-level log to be 0.468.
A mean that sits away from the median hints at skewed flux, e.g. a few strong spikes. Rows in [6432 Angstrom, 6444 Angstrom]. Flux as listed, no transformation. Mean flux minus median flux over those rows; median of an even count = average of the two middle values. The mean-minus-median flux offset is -0.14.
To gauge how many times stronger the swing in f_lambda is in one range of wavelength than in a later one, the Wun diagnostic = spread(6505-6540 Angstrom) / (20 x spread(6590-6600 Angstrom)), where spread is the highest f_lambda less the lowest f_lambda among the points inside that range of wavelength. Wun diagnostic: 0.075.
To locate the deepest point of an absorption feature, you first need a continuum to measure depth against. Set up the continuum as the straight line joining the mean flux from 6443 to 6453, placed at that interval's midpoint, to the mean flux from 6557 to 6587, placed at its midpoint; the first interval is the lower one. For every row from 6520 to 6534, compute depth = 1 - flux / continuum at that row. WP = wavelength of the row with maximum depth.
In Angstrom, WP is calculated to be 6521.14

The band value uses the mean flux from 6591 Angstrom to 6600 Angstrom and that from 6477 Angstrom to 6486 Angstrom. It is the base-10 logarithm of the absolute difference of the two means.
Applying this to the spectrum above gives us -0.9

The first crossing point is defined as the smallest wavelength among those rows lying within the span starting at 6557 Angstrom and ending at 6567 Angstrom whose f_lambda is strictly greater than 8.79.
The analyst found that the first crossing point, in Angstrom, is 6557.28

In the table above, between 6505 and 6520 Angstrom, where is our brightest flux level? 6509.14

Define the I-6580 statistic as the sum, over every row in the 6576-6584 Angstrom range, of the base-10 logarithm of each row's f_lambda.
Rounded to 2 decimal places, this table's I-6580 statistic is 4.76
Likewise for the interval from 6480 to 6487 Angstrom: 4.75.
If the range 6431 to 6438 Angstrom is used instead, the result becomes 4.65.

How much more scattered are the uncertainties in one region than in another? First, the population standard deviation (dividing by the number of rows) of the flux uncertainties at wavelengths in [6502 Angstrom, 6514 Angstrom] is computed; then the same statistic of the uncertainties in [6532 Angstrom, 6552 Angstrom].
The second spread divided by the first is 2.0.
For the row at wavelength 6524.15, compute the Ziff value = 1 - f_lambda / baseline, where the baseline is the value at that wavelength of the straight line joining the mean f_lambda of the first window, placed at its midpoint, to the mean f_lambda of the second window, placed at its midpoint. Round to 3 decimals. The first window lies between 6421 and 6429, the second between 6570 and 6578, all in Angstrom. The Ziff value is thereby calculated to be -0.078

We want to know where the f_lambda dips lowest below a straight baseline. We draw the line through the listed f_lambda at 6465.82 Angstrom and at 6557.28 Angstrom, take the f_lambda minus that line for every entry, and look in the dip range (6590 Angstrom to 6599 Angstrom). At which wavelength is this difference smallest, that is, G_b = 6596.65 Angstrom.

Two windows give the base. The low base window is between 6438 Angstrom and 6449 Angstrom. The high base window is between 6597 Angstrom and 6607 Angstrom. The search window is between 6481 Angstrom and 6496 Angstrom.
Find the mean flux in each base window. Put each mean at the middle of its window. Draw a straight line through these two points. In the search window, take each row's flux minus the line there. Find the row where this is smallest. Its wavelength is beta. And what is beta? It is 6495.67 Angstrom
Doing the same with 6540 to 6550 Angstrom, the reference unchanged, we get 6546.72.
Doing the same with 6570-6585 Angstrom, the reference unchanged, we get 6575.42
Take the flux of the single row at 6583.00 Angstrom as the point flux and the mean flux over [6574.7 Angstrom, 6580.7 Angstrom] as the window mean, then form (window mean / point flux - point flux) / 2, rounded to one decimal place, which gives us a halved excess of -4.0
